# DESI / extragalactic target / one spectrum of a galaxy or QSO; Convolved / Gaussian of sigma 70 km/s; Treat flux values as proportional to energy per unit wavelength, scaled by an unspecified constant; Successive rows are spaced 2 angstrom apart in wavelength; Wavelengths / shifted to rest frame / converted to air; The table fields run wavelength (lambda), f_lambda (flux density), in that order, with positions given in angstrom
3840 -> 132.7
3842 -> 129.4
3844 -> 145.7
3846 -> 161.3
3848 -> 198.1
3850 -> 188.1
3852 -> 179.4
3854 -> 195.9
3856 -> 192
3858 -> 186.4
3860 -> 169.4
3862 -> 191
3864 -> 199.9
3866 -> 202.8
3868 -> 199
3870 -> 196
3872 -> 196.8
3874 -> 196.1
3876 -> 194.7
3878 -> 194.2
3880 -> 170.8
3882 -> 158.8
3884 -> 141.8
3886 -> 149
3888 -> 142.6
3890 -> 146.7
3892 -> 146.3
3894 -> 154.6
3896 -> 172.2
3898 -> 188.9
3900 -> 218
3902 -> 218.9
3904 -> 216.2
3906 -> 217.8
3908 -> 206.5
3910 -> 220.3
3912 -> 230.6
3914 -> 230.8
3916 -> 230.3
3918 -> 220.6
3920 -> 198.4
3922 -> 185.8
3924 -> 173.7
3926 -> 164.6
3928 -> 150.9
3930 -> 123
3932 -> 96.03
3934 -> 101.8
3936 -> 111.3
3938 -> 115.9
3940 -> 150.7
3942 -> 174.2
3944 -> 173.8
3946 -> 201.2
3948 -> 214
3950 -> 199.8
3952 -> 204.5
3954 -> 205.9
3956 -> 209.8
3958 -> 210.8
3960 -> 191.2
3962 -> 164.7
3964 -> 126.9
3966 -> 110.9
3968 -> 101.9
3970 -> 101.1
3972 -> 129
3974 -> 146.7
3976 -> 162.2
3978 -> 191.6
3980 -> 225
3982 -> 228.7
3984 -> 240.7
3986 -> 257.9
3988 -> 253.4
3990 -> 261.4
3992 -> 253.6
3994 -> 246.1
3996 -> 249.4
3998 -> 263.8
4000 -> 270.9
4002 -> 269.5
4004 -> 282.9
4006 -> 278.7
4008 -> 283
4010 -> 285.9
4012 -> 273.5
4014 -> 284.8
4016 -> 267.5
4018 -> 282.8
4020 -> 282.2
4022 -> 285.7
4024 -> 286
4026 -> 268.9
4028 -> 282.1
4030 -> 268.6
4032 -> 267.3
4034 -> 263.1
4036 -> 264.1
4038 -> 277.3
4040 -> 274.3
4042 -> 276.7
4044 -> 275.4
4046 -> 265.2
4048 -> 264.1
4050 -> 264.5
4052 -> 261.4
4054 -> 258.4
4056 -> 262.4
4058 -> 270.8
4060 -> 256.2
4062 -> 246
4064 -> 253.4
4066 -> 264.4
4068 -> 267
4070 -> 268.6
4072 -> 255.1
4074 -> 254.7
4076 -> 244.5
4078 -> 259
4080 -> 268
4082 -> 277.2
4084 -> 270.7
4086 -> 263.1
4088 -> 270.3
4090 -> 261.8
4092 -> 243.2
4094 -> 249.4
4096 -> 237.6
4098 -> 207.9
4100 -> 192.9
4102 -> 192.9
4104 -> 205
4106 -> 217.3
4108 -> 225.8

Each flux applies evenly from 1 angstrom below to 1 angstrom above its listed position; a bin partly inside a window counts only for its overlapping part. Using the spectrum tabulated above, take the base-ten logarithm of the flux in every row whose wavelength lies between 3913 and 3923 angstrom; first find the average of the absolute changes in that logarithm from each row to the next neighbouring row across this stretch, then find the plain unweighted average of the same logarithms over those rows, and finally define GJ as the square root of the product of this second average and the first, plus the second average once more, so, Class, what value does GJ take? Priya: 2.561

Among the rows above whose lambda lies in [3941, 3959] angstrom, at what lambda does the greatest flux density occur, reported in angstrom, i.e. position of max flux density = 3948 angstrom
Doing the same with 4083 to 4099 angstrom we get 4084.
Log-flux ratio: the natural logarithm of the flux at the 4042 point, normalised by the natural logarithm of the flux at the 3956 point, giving 1.05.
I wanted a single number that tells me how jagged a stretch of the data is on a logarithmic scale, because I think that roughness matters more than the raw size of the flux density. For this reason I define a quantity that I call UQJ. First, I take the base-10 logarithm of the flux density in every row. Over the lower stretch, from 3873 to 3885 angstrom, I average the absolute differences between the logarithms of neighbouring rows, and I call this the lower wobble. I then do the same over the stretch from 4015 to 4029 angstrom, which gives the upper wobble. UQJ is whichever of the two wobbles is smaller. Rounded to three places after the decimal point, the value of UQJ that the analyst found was 0.013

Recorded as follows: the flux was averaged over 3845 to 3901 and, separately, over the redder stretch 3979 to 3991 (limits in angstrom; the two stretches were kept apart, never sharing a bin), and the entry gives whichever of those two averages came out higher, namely 245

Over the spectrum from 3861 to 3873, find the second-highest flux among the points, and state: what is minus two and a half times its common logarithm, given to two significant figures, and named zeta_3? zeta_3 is -5.8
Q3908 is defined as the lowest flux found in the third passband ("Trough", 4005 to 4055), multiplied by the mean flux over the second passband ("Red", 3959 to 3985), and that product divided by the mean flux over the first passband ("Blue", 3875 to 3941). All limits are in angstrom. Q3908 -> 242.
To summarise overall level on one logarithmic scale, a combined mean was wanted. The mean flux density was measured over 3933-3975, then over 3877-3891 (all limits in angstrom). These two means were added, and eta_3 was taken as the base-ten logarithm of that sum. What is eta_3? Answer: 2.50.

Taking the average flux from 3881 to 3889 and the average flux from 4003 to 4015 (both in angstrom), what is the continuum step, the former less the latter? -133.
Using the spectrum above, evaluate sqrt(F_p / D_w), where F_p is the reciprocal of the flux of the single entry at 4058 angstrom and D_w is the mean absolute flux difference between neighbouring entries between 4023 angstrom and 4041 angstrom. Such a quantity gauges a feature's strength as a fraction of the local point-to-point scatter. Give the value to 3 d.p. 0.021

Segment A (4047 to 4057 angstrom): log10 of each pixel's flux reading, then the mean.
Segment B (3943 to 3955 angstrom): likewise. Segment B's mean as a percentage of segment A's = 95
